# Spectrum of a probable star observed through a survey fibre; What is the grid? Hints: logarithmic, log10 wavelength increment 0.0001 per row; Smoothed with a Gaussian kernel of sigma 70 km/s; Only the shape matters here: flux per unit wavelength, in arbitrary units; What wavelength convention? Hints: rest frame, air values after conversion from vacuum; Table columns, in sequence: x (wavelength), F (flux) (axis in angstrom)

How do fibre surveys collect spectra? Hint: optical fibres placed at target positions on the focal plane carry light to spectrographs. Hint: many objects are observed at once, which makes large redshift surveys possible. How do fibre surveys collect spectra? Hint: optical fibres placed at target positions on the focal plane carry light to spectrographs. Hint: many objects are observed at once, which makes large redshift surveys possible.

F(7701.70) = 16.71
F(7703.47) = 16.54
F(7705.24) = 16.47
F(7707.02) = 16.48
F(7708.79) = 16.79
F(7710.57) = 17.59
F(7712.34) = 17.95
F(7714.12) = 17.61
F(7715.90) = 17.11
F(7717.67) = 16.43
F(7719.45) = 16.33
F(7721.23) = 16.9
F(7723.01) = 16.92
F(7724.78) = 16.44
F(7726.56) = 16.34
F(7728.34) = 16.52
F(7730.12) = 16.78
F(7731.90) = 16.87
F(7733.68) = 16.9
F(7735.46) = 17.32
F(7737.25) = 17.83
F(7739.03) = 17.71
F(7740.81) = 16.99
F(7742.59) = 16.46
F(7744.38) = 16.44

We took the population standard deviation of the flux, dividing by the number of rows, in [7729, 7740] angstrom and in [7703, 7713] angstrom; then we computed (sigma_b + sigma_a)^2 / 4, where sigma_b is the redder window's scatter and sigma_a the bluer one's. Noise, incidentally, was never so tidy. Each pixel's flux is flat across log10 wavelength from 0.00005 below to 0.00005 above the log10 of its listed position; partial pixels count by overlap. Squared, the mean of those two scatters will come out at 0.25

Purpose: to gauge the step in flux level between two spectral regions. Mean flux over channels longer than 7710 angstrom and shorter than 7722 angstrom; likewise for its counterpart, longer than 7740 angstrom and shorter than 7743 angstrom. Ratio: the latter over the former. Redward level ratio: 0.98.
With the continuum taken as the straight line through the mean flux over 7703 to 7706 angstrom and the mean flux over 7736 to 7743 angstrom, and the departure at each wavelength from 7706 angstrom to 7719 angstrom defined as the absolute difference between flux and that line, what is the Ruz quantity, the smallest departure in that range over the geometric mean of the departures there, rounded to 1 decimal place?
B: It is 0.2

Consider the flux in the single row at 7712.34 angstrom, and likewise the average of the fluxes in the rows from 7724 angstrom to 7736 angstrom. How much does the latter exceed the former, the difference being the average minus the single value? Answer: -1.2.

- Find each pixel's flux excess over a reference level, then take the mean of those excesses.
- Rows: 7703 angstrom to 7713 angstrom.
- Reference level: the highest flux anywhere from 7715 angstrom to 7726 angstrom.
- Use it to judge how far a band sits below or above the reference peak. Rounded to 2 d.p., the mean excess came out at -0.14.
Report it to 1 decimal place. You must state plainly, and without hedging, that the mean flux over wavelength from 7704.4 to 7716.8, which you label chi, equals 17.1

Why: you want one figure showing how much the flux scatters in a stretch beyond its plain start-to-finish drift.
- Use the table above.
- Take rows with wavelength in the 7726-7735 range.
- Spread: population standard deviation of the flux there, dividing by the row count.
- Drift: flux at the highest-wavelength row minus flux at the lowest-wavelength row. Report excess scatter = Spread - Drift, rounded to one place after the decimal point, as -0.3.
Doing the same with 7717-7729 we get 0.1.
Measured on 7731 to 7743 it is 0.9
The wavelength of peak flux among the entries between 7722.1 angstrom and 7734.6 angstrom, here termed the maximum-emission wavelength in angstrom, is 7723.01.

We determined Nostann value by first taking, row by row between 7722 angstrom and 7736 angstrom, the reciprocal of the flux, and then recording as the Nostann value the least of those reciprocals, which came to 0.0577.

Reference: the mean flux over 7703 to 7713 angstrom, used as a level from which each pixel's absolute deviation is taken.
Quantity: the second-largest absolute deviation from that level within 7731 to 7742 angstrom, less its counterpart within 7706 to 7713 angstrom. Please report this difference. 0.12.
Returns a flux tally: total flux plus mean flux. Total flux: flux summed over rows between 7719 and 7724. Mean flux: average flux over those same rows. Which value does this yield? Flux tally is 66.9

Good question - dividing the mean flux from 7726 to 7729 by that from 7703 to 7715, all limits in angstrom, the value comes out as 0.96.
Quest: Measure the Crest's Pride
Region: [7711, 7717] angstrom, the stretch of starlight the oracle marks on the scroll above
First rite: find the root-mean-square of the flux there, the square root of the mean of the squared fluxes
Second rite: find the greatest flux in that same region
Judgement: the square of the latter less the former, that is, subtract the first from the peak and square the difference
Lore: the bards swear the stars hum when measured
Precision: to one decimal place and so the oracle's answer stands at 0.2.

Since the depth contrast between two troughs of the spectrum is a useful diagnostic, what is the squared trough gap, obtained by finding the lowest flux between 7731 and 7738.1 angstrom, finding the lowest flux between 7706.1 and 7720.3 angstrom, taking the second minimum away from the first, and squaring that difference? 0.292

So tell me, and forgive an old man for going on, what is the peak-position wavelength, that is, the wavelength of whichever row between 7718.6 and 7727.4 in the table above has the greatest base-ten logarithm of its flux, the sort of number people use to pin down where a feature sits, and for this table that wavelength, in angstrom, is 7723.01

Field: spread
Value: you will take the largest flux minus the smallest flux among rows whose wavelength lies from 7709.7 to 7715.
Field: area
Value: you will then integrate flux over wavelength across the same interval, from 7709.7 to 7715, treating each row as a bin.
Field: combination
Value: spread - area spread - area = -94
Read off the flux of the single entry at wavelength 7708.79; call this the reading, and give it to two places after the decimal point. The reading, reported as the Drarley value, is 16.79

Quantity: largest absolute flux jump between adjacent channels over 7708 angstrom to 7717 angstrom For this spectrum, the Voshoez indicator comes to 0.80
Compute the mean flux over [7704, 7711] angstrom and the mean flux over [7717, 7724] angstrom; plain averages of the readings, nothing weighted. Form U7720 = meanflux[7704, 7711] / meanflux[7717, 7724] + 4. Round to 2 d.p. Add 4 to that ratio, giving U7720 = 5.01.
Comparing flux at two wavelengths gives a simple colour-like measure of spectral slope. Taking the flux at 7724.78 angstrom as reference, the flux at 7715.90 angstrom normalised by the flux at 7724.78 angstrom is 1.04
